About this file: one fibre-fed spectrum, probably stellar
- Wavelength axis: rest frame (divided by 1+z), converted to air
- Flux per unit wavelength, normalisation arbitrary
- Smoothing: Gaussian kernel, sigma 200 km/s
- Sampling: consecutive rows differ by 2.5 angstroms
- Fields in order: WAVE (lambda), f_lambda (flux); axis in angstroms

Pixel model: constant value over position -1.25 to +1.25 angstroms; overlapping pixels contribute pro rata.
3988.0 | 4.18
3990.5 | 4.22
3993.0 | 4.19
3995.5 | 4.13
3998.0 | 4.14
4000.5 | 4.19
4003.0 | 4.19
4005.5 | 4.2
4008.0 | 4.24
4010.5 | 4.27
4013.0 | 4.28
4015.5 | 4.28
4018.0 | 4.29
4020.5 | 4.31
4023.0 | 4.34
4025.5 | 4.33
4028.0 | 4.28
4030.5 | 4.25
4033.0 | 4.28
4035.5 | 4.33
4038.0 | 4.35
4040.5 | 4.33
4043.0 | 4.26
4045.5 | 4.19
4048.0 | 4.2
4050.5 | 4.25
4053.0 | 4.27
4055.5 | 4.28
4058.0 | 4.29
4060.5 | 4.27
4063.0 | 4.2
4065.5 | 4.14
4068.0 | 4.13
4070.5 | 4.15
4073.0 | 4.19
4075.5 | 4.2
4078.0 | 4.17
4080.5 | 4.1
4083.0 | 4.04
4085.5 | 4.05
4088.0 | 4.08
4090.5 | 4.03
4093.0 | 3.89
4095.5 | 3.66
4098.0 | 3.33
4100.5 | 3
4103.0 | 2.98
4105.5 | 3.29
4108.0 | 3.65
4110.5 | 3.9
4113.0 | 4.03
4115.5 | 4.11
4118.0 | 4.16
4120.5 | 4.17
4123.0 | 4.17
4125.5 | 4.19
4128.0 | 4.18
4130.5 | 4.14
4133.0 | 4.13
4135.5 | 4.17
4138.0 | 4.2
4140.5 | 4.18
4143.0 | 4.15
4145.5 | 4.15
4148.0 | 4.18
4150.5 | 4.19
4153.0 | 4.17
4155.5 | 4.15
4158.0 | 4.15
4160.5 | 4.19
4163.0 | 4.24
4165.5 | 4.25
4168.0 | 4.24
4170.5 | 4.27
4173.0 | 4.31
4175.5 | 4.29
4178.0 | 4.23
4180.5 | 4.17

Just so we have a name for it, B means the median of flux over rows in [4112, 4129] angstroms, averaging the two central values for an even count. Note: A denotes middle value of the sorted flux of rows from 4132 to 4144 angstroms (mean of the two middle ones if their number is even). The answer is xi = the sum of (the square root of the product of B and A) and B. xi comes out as 8.34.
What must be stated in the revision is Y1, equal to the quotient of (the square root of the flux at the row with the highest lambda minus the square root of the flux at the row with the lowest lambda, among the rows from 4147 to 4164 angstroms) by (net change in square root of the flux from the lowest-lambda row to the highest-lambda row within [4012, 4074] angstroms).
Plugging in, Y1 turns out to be -1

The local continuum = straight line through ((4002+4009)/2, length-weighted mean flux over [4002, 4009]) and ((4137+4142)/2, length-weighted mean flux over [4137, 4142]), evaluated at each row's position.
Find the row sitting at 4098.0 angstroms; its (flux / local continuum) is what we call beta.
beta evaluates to 0.79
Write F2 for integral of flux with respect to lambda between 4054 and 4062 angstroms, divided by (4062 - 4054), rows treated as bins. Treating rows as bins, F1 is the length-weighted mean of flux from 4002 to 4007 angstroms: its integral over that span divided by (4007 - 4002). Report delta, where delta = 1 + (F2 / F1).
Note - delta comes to 2.02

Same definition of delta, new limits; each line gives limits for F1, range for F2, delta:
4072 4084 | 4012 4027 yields 2.04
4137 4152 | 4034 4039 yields 2.04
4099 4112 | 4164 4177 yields 2.26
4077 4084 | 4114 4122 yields 2.01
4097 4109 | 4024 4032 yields 2.32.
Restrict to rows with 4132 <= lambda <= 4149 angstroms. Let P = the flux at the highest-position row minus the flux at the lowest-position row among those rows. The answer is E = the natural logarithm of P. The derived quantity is -3.0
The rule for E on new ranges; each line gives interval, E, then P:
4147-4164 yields -2.8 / 0.06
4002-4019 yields -2.3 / 0.10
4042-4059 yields -3.5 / 0.03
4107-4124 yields -0.7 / 0.52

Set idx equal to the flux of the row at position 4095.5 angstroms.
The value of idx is 3.66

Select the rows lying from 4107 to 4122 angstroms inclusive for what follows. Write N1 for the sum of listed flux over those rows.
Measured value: 24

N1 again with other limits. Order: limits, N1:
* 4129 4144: 25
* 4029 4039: 17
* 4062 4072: 17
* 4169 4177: 13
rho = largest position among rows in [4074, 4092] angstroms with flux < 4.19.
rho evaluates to 4090.5 angstroms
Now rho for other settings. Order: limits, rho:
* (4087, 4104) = 4103.0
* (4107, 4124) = 4123.0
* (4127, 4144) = 4143.0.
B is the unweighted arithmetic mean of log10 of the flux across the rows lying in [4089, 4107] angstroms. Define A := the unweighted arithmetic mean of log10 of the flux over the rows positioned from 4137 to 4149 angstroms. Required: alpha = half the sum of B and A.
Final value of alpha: 0.578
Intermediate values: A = 0.6203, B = 0.536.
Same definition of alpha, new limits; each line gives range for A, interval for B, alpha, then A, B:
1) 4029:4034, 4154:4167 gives 0.626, 0.6299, 0.623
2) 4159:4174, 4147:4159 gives 0.624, 0.6284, 0.620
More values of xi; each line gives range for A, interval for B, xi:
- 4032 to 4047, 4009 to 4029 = 8.58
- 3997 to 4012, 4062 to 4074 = 8.32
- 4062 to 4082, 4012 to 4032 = 8.51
